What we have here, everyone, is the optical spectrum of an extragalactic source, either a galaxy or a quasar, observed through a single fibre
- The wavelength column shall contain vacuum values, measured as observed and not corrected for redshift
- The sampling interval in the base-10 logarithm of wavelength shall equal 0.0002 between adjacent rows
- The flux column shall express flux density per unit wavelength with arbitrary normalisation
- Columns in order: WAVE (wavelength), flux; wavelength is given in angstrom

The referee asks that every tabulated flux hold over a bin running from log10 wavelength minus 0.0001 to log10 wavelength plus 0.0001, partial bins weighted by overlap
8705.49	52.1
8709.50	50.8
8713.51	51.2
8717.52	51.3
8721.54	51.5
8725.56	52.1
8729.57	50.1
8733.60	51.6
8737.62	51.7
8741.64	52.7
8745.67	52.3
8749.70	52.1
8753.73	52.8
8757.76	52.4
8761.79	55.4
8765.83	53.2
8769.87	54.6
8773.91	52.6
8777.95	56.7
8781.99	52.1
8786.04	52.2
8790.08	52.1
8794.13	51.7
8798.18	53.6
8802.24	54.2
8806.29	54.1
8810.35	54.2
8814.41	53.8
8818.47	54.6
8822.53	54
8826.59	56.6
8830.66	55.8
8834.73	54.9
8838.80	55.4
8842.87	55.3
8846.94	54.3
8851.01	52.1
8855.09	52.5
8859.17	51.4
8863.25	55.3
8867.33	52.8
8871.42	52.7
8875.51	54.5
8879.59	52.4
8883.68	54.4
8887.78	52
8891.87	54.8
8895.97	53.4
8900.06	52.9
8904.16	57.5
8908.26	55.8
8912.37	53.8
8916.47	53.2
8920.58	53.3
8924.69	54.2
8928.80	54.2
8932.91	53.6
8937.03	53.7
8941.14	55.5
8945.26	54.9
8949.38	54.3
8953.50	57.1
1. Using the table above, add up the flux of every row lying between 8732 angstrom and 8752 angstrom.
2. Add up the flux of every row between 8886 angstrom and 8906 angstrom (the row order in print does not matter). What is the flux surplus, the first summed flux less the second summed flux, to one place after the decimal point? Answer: -10.2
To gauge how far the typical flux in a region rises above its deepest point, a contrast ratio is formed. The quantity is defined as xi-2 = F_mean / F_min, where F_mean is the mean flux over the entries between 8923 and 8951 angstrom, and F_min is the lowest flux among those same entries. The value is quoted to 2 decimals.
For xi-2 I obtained 1.01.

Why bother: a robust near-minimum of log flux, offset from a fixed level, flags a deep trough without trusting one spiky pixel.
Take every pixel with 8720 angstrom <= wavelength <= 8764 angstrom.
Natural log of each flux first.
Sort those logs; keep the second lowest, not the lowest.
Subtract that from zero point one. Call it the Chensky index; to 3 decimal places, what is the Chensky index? -3.842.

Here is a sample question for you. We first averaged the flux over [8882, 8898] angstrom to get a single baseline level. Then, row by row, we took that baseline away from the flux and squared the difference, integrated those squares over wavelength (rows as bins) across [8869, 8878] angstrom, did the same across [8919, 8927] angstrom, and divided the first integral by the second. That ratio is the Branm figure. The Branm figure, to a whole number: 4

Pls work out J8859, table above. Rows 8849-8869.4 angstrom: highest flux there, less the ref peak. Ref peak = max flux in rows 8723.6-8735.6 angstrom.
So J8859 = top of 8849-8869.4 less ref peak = 3.2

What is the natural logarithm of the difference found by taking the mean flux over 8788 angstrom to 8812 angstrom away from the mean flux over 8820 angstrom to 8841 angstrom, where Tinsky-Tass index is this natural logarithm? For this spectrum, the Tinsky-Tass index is 0.70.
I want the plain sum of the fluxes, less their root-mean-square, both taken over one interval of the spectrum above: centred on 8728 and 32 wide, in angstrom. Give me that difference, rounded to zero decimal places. 361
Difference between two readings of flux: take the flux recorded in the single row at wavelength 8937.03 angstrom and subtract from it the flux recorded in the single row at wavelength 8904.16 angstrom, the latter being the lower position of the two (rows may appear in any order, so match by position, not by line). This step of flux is -3.8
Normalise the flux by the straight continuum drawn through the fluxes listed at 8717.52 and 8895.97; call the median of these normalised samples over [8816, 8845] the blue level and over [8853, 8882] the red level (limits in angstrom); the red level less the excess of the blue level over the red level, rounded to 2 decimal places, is 0.94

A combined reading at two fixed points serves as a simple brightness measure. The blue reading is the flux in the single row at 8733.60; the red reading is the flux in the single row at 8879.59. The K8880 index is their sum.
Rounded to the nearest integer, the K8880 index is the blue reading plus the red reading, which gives 104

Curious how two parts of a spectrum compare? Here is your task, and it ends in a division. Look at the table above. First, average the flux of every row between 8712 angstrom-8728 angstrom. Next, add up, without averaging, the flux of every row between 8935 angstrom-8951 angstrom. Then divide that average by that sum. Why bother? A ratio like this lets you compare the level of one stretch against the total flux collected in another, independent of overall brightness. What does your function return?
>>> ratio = 0.236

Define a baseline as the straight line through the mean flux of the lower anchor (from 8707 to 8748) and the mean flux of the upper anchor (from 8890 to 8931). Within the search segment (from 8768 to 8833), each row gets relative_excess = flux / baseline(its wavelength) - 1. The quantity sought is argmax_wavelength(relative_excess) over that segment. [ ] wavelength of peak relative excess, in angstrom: 8777.95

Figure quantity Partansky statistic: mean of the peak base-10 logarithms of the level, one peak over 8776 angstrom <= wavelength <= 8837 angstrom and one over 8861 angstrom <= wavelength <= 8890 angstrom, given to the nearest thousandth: 1.748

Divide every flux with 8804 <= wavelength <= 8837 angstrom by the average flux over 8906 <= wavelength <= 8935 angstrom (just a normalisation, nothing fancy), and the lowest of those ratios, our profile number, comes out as 1.00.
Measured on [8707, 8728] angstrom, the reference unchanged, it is 0.94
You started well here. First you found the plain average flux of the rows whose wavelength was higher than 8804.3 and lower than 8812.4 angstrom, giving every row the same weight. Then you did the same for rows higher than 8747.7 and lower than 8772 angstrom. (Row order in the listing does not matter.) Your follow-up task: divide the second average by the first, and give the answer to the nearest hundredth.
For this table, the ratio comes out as 0.99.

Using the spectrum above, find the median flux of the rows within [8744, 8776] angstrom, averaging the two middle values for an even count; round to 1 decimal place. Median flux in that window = 52.7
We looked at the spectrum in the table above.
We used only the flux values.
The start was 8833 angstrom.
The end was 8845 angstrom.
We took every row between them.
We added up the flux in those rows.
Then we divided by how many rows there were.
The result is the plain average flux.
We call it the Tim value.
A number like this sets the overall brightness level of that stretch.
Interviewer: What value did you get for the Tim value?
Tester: 55.2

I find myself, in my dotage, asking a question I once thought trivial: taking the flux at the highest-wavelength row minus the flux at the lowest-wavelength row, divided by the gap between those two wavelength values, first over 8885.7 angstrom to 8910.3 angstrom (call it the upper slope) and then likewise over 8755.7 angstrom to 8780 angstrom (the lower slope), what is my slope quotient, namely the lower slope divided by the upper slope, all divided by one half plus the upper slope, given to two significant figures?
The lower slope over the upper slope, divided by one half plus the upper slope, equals 1.7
